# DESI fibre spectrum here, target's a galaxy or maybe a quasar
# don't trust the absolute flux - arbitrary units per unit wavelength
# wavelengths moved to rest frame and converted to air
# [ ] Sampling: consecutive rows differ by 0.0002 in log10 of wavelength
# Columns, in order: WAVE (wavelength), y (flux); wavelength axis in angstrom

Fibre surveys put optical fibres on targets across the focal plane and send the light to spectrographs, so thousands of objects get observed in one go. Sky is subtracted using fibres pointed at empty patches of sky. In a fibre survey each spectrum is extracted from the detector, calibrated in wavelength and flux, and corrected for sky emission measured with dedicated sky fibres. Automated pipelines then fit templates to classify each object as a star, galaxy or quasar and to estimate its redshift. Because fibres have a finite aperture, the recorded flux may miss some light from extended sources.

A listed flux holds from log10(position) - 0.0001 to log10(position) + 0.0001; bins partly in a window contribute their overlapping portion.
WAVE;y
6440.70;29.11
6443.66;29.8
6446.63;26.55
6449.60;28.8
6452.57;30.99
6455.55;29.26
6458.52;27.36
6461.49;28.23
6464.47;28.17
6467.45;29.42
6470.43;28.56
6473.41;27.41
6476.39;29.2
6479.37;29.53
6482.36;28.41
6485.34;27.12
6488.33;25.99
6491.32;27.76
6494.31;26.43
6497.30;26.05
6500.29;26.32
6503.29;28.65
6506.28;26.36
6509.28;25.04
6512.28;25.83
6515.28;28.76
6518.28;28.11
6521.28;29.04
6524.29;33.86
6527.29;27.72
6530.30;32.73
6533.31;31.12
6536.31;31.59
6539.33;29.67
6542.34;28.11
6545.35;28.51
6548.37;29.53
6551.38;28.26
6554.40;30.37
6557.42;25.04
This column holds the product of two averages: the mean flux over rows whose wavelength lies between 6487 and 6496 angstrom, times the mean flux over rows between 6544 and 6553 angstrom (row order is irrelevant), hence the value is 769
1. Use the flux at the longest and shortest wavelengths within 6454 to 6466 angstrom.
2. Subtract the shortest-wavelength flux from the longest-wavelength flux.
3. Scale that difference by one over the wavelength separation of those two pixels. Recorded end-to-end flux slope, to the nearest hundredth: -0.12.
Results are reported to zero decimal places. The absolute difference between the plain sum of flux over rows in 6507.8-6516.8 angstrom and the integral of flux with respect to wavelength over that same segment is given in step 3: 159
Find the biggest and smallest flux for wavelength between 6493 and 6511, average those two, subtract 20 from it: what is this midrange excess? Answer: 6.8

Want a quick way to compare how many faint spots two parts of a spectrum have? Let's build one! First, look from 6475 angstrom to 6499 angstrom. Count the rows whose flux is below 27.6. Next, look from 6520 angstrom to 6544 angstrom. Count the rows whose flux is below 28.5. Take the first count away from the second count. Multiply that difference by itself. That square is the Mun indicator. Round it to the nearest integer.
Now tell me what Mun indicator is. 4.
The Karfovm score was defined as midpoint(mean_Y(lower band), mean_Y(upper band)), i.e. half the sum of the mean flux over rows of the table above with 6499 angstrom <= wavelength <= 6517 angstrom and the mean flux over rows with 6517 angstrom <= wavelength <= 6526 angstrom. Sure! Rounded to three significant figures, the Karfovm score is 28.6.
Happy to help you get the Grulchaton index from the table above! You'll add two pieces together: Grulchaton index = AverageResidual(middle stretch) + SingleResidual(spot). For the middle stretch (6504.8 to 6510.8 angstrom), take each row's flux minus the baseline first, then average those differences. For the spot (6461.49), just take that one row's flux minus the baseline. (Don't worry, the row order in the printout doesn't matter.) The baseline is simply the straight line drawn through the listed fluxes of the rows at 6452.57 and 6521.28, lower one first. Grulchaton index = -6.2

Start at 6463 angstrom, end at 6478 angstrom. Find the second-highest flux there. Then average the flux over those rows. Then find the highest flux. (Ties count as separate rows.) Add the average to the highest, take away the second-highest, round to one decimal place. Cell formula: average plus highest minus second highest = 28.8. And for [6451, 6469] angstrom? 30.5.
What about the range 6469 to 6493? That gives 28.3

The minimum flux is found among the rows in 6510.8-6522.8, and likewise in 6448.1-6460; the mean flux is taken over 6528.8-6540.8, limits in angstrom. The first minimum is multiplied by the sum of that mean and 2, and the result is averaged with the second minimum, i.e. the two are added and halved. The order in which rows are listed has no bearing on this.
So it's 443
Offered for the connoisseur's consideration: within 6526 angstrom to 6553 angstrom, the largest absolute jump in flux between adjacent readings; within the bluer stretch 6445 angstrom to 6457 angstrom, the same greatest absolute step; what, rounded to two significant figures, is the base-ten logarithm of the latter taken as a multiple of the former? -0.35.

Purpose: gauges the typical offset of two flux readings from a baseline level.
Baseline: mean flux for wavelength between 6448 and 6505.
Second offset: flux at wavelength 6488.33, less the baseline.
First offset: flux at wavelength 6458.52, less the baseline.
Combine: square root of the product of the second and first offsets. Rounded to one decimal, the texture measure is 1.2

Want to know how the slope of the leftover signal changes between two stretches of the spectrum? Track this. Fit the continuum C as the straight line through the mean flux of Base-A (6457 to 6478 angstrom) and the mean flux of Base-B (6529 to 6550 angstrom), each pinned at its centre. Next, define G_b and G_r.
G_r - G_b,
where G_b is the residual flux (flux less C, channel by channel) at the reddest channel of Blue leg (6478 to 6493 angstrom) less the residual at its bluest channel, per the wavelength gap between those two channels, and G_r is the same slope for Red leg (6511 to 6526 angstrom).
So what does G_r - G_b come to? 0.8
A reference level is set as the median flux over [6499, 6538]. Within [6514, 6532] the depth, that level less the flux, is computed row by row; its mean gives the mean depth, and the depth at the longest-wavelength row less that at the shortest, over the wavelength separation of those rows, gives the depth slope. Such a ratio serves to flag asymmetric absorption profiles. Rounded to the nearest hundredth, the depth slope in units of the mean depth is 0.19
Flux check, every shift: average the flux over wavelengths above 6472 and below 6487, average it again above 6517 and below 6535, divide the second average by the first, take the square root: 1.04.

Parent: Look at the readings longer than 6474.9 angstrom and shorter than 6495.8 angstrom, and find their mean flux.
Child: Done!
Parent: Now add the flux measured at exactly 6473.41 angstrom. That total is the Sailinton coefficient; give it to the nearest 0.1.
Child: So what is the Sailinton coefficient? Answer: 55.2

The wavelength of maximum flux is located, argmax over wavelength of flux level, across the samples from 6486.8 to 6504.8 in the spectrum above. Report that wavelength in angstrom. 6503.29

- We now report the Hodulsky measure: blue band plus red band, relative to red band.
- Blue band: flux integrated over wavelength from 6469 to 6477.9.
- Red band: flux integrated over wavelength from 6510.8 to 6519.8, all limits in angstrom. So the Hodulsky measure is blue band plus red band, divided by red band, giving 2.02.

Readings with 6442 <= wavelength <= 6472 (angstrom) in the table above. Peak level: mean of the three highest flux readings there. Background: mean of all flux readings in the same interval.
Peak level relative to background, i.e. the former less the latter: 1.36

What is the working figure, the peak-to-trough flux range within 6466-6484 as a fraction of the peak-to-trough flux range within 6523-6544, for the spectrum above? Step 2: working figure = 0.35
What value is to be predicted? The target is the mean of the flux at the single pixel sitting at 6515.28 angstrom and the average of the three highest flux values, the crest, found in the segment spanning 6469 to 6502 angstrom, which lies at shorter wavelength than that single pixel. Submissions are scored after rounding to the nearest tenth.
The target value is 28.9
